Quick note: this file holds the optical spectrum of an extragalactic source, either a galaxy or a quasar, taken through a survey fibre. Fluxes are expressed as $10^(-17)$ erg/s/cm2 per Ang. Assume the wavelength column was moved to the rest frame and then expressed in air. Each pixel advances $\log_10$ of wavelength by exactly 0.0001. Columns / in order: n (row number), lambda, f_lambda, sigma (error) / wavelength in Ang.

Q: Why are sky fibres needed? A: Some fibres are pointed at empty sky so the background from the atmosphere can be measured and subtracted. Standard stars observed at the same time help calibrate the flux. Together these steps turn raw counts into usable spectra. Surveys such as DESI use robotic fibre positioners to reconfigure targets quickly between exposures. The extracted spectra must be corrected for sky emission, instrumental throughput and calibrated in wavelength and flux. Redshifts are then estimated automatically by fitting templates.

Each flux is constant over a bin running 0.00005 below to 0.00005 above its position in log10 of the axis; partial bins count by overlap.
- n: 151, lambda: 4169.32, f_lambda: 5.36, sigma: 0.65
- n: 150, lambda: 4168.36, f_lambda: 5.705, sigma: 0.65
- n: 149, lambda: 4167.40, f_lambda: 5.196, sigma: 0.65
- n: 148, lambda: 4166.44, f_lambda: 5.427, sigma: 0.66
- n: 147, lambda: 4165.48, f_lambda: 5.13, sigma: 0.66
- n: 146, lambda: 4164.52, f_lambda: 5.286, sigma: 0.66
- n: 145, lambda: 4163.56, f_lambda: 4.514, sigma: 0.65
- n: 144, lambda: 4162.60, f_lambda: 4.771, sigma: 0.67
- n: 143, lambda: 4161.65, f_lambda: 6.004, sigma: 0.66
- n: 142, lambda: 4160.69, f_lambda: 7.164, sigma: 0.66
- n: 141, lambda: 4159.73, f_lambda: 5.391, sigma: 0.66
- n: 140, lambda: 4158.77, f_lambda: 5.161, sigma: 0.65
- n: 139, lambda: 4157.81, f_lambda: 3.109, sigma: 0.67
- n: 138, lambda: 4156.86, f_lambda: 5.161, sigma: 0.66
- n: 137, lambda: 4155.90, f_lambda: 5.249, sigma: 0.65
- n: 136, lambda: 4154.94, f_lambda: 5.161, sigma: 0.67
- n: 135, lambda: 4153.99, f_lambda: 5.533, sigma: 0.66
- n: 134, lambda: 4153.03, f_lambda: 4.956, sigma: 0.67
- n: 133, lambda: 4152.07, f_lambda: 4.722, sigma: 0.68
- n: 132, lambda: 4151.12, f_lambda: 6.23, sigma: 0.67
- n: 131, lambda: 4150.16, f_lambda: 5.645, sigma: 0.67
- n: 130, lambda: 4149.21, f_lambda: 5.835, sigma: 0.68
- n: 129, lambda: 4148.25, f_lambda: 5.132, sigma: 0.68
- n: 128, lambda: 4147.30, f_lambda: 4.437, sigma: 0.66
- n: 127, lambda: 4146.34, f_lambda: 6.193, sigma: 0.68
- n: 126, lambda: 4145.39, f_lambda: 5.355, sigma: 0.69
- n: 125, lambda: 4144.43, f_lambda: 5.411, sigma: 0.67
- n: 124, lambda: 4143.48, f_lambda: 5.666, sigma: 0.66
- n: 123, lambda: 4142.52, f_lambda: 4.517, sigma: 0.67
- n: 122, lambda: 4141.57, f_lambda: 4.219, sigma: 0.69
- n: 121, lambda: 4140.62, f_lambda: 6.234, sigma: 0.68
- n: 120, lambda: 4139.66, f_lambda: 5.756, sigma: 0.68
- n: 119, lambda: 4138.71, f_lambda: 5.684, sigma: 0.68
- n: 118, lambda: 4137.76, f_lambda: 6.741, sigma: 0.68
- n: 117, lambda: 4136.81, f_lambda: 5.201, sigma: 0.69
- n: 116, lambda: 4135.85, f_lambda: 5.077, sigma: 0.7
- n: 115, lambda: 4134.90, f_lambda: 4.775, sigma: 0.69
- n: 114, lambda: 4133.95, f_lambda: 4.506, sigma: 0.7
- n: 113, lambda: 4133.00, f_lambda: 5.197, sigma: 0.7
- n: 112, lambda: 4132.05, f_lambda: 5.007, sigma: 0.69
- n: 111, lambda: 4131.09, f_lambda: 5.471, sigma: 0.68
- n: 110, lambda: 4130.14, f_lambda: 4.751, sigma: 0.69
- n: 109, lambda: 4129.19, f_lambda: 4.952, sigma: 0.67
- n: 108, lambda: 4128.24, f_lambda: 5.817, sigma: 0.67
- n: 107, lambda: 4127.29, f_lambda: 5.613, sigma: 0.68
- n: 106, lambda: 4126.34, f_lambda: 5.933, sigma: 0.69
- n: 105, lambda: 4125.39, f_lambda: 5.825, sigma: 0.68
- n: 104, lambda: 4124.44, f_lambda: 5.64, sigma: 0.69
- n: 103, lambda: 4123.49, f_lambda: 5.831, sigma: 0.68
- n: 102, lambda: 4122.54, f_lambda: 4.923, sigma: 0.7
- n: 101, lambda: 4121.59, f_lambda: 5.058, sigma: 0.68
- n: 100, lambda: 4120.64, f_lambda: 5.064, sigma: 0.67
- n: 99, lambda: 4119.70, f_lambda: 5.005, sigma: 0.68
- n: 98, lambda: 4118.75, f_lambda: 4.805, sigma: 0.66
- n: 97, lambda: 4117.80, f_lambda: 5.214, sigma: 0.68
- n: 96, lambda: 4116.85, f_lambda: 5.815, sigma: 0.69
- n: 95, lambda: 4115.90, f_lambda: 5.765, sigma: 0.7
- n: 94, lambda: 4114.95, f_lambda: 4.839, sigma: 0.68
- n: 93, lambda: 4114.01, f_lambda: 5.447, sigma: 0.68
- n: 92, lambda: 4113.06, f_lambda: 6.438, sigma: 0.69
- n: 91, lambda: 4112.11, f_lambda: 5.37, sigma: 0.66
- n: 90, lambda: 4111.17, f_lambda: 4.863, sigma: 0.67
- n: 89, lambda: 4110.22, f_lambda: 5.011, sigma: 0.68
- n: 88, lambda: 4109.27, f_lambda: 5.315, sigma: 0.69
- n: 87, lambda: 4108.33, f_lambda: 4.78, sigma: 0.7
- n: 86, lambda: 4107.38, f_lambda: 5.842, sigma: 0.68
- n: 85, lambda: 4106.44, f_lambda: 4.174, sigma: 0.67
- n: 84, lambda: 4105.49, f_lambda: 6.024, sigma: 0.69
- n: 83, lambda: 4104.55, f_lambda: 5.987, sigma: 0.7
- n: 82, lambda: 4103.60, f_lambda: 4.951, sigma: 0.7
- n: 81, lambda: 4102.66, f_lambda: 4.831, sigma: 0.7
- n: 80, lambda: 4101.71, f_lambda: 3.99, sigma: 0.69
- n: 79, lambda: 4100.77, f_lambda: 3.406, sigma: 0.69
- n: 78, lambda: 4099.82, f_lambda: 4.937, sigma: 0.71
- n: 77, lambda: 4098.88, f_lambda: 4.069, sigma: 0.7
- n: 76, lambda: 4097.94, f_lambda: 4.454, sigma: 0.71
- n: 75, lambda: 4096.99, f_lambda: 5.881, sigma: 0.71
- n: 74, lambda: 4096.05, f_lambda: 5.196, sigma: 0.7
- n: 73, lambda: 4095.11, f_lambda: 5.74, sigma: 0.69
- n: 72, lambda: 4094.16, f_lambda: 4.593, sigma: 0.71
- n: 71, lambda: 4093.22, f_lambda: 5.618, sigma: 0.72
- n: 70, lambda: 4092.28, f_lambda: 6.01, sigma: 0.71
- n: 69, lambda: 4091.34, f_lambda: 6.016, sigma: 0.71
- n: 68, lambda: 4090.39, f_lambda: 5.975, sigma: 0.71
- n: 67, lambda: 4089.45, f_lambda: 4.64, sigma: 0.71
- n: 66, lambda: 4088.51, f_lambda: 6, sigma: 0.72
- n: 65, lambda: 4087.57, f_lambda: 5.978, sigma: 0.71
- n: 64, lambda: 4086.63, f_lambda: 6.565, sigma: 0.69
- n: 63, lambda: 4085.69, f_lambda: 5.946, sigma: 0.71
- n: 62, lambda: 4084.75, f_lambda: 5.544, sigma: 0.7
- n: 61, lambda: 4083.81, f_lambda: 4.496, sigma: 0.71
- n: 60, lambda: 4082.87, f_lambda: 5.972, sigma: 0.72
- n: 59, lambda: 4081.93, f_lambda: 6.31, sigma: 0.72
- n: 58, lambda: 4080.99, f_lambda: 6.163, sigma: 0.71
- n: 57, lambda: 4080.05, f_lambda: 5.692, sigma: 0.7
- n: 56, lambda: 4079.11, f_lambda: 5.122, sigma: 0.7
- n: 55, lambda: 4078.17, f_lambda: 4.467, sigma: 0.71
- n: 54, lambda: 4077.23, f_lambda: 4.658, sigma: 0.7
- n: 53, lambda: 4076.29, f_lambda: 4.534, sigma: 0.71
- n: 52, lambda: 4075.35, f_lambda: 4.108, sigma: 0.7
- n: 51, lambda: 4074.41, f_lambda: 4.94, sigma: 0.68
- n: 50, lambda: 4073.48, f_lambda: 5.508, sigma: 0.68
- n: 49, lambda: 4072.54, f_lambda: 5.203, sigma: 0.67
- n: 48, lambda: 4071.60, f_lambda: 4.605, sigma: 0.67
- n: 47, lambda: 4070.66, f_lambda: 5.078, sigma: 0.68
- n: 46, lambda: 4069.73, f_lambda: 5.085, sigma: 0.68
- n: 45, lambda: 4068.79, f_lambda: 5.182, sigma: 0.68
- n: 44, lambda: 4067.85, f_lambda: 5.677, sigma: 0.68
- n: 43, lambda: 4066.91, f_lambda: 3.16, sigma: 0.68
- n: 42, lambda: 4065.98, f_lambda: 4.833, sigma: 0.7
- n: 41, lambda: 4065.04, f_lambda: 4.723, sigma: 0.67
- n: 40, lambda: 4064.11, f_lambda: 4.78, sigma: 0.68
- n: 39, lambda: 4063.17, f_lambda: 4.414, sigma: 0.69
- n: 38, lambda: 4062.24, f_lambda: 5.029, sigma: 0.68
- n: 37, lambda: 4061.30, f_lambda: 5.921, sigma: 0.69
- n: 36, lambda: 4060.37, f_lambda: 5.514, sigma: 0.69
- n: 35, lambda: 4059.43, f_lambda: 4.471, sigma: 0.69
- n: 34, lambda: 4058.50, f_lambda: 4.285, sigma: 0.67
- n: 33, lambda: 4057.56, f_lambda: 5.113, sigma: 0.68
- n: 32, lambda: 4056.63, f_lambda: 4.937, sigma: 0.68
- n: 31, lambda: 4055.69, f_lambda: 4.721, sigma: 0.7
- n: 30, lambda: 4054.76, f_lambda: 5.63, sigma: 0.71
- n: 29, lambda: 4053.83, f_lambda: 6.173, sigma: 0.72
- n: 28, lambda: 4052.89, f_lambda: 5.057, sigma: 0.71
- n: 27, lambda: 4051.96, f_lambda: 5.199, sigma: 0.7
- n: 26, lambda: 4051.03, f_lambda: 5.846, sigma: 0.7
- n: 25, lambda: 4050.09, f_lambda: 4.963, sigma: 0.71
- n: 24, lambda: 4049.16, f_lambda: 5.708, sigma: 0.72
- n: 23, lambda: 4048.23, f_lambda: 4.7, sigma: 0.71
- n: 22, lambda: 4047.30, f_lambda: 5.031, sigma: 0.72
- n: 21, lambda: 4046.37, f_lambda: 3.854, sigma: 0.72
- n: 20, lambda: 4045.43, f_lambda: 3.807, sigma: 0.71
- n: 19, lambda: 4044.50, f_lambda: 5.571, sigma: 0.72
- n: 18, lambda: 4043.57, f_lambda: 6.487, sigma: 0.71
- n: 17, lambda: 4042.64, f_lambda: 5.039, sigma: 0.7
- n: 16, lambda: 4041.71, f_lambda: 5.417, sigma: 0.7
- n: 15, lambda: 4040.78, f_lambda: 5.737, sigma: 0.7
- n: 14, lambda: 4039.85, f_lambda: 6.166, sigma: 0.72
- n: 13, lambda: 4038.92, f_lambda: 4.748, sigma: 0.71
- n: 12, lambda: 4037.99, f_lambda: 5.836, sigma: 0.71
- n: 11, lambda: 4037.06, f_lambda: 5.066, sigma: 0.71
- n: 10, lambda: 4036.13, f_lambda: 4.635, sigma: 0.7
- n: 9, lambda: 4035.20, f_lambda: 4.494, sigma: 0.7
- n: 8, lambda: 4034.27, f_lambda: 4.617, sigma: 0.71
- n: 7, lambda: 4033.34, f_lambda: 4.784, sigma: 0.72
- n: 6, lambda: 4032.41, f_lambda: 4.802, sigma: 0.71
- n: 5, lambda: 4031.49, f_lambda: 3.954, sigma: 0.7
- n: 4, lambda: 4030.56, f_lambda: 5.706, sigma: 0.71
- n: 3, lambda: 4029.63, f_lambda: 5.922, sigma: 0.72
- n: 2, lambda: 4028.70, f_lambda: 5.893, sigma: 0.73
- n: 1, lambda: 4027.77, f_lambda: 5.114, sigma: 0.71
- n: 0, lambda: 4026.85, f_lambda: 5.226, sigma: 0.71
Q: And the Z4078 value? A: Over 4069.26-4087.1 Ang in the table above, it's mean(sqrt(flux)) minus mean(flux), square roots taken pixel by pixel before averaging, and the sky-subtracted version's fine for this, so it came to -2.97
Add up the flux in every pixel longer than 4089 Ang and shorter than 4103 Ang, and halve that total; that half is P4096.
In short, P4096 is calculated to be 37.7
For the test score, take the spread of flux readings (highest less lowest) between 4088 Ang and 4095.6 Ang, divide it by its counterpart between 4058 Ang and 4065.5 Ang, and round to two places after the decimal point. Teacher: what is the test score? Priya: 0.87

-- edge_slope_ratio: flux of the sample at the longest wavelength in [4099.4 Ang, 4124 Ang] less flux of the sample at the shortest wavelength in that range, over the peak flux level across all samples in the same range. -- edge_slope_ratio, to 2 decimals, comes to 0.14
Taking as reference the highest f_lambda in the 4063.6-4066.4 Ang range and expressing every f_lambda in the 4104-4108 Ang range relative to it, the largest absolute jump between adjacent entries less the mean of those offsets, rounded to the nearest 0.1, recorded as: 1.2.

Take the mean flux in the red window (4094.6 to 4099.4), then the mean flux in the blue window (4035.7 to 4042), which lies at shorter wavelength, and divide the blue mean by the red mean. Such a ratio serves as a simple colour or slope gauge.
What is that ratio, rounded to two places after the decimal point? 1.06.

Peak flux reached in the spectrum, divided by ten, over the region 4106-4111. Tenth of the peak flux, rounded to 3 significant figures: 0.584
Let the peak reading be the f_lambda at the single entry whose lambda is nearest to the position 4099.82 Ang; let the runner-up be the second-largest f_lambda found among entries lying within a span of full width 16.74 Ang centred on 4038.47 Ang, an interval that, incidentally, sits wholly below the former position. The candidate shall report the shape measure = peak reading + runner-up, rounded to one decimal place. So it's 11.1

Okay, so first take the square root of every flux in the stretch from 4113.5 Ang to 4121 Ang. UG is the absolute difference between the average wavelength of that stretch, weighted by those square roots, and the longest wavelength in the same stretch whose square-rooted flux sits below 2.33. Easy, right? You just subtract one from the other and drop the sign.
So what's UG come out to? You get 3.3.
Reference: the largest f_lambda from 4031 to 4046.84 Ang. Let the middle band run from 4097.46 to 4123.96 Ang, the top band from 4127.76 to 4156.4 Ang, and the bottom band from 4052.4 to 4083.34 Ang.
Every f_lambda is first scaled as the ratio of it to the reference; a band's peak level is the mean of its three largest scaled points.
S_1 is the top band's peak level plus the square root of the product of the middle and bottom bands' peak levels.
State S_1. 1.94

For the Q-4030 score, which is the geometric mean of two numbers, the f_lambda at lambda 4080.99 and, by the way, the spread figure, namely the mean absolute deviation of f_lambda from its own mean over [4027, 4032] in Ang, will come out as 1.97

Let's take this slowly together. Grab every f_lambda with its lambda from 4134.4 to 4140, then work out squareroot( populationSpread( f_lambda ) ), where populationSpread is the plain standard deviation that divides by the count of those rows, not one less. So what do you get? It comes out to 0.80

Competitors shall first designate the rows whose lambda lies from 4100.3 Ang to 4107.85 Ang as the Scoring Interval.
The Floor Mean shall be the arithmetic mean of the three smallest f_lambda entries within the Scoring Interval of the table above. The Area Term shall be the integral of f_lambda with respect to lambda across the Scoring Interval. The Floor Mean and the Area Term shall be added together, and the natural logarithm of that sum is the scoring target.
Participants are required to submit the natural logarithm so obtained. 3.71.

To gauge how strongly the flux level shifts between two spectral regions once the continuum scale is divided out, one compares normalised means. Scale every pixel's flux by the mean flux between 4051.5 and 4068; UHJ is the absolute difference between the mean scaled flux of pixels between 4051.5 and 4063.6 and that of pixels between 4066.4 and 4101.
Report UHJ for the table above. 0.02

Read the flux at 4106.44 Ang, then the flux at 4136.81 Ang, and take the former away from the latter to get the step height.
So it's 1.0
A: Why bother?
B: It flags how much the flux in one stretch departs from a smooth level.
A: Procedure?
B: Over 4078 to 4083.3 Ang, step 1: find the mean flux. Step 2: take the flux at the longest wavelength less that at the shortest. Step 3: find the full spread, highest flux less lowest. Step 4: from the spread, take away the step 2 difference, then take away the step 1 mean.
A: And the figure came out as -5.3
